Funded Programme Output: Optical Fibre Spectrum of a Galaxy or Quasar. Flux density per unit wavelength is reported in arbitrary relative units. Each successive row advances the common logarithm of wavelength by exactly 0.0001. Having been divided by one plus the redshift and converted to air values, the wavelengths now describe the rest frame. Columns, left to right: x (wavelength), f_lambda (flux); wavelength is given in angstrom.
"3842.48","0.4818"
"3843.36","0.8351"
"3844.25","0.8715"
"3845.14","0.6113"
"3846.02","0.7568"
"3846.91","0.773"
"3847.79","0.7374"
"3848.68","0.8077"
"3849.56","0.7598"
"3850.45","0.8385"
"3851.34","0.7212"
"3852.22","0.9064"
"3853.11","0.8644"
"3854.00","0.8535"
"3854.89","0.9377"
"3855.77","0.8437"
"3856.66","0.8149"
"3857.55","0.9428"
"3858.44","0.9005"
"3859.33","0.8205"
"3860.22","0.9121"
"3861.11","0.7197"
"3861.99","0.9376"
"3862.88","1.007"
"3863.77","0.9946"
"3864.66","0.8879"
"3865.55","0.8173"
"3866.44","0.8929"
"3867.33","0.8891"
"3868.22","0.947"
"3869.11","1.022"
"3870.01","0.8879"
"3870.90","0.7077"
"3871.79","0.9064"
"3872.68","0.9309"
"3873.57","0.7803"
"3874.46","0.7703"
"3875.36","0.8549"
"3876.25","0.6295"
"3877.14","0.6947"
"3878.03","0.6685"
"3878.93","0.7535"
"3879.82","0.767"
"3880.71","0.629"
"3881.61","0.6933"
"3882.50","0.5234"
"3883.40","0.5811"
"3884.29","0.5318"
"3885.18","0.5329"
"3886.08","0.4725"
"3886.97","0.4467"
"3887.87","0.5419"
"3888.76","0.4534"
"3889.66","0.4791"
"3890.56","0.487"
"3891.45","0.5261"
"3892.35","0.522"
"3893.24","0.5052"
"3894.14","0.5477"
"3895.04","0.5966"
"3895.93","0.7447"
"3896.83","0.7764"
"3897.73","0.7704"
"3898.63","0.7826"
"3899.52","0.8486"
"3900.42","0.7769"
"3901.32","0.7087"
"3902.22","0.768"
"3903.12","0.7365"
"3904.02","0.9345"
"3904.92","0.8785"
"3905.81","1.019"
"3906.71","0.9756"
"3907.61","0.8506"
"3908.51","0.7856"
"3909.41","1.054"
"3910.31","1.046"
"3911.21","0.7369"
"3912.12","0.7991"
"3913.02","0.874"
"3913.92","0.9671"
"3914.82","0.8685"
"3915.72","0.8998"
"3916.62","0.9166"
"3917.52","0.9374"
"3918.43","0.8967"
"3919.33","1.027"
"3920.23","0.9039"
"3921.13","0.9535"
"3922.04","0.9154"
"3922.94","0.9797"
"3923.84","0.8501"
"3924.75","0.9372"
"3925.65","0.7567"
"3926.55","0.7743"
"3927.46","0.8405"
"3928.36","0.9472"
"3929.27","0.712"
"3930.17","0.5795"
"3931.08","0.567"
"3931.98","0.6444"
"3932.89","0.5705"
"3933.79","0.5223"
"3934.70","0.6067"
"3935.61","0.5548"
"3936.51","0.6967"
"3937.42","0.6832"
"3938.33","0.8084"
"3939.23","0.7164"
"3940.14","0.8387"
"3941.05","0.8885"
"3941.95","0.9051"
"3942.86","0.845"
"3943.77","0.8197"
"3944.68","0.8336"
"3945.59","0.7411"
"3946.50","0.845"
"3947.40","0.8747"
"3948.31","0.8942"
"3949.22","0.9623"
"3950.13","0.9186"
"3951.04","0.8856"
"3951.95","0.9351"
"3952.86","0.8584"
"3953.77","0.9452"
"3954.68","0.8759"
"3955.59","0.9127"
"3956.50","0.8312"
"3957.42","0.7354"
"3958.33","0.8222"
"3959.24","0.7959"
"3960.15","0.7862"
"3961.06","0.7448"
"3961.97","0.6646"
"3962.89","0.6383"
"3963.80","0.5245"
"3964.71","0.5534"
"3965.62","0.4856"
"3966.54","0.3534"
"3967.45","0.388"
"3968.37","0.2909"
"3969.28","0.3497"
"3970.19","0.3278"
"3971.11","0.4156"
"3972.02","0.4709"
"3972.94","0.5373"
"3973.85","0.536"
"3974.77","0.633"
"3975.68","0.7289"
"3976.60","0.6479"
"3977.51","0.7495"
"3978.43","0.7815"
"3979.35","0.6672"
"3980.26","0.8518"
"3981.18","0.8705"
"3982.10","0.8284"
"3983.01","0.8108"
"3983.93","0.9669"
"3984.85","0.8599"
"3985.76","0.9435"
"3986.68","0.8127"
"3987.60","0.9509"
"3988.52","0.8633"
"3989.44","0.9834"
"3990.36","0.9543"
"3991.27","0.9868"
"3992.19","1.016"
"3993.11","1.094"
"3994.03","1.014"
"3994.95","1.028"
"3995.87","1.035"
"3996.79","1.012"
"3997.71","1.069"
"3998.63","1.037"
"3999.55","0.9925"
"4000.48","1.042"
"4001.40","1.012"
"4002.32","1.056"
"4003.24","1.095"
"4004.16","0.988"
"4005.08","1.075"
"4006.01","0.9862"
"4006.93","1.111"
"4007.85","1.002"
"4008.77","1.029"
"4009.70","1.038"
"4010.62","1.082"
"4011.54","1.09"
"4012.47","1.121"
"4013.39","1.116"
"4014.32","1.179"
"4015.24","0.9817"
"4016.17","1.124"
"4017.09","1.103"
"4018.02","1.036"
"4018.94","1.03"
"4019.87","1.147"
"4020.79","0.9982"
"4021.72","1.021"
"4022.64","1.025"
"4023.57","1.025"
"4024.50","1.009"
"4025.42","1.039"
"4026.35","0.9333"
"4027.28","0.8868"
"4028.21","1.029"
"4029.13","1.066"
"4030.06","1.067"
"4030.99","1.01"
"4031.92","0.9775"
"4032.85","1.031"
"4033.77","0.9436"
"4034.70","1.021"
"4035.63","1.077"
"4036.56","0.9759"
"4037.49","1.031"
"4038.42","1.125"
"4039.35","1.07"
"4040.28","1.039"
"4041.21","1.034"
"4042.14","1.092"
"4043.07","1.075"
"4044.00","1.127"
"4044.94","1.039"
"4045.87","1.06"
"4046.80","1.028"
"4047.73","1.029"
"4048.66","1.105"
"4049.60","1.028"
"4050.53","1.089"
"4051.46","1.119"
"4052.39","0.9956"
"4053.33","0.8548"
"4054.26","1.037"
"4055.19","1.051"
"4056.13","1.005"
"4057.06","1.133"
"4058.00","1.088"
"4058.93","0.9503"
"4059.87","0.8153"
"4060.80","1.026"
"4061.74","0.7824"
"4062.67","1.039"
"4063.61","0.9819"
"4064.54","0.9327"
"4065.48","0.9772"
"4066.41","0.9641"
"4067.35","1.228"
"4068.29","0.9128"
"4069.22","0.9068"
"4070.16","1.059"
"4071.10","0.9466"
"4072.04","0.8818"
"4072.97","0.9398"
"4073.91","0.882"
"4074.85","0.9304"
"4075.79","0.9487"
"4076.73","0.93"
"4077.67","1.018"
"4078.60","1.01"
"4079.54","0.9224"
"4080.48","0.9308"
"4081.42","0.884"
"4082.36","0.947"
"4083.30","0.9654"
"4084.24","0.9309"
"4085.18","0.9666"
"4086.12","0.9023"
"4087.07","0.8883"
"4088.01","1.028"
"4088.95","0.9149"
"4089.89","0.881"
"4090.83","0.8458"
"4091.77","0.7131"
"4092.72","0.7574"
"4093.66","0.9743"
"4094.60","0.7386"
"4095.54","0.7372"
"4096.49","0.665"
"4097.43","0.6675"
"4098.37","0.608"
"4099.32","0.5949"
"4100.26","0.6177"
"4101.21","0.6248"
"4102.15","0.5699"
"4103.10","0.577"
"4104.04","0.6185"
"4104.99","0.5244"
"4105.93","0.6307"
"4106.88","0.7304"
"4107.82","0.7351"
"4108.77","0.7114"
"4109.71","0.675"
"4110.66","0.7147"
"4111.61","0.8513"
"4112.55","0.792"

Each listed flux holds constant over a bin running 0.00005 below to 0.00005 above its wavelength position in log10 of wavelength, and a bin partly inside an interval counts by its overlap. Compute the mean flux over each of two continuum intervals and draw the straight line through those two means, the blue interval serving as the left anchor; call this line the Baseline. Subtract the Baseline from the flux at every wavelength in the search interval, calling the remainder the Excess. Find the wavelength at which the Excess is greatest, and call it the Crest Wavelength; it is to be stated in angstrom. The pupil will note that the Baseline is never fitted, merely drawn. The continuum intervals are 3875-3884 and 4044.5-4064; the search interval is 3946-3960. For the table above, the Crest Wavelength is 3949.22 angstrom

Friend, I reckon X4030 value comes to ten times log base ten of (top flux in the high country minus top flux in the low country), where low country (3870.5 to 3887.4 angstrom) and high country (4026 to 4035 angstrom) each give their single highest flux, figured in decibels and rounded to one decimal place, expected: -8.7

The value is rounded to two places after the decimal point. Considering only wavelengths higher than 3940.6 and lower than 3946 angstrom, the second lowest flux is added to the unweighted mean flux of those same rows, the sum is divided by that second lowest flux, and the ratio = 2.02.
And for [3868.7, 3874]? 2.12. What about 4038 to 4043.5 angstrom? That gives 2.03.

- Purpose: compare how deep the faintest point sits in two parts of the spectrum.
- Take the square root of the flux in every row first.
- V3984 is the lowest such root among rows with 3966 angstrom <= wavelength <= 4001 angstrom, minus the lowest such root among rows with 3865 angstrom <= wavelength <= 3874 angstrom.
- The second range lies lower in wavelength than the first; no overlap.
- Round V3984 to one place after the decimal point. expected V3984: -0.3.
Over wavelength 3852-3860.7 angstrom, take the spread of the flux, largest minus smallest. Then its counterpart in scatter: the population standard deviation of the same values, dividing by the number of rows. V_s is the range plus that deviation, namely 0.17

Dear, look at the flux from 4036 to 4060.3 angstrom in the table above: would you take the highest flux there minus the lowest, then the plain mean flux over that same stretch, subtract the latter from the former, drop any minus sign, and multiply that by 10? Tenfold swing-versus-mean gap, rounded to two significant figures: 7.2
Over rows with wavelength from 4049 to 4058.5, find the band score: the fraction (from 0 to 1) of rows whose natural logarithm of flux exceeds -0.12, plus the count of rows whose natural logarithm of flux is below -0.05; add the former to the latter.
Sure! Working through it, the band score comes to 1.9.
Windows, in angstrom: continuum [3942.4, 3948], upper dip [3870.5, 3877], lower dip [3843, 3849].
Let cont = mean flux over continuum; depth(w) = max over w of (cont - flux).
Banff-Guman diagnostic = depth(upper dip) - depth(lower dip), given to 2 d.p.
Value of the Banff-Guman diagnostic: -0.02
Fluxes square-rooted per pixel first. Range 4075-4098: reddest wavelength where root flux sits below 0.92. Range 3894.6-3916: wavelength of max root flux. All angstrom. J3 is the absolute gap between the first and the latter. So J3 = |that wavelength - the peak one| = 188.0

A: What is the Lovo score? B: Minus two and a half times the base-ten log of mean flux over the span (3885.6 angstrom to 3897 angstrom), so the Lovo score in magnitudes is 0.7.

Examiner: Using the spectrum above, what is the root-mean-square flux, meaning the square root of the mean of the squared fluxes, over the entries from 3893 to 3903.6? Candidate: 0.7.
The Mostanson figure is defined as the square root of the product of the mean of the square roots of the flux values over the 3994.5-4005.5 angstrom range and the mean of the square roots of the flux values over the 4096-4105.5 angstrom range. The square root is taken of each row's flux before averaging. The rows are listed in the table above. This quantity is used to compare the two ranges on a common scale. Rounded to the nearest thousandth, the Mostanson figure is 0.890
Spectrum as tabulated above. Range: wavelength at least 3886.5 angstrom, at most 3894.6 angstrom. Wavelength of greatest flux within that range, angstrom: 3894.14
